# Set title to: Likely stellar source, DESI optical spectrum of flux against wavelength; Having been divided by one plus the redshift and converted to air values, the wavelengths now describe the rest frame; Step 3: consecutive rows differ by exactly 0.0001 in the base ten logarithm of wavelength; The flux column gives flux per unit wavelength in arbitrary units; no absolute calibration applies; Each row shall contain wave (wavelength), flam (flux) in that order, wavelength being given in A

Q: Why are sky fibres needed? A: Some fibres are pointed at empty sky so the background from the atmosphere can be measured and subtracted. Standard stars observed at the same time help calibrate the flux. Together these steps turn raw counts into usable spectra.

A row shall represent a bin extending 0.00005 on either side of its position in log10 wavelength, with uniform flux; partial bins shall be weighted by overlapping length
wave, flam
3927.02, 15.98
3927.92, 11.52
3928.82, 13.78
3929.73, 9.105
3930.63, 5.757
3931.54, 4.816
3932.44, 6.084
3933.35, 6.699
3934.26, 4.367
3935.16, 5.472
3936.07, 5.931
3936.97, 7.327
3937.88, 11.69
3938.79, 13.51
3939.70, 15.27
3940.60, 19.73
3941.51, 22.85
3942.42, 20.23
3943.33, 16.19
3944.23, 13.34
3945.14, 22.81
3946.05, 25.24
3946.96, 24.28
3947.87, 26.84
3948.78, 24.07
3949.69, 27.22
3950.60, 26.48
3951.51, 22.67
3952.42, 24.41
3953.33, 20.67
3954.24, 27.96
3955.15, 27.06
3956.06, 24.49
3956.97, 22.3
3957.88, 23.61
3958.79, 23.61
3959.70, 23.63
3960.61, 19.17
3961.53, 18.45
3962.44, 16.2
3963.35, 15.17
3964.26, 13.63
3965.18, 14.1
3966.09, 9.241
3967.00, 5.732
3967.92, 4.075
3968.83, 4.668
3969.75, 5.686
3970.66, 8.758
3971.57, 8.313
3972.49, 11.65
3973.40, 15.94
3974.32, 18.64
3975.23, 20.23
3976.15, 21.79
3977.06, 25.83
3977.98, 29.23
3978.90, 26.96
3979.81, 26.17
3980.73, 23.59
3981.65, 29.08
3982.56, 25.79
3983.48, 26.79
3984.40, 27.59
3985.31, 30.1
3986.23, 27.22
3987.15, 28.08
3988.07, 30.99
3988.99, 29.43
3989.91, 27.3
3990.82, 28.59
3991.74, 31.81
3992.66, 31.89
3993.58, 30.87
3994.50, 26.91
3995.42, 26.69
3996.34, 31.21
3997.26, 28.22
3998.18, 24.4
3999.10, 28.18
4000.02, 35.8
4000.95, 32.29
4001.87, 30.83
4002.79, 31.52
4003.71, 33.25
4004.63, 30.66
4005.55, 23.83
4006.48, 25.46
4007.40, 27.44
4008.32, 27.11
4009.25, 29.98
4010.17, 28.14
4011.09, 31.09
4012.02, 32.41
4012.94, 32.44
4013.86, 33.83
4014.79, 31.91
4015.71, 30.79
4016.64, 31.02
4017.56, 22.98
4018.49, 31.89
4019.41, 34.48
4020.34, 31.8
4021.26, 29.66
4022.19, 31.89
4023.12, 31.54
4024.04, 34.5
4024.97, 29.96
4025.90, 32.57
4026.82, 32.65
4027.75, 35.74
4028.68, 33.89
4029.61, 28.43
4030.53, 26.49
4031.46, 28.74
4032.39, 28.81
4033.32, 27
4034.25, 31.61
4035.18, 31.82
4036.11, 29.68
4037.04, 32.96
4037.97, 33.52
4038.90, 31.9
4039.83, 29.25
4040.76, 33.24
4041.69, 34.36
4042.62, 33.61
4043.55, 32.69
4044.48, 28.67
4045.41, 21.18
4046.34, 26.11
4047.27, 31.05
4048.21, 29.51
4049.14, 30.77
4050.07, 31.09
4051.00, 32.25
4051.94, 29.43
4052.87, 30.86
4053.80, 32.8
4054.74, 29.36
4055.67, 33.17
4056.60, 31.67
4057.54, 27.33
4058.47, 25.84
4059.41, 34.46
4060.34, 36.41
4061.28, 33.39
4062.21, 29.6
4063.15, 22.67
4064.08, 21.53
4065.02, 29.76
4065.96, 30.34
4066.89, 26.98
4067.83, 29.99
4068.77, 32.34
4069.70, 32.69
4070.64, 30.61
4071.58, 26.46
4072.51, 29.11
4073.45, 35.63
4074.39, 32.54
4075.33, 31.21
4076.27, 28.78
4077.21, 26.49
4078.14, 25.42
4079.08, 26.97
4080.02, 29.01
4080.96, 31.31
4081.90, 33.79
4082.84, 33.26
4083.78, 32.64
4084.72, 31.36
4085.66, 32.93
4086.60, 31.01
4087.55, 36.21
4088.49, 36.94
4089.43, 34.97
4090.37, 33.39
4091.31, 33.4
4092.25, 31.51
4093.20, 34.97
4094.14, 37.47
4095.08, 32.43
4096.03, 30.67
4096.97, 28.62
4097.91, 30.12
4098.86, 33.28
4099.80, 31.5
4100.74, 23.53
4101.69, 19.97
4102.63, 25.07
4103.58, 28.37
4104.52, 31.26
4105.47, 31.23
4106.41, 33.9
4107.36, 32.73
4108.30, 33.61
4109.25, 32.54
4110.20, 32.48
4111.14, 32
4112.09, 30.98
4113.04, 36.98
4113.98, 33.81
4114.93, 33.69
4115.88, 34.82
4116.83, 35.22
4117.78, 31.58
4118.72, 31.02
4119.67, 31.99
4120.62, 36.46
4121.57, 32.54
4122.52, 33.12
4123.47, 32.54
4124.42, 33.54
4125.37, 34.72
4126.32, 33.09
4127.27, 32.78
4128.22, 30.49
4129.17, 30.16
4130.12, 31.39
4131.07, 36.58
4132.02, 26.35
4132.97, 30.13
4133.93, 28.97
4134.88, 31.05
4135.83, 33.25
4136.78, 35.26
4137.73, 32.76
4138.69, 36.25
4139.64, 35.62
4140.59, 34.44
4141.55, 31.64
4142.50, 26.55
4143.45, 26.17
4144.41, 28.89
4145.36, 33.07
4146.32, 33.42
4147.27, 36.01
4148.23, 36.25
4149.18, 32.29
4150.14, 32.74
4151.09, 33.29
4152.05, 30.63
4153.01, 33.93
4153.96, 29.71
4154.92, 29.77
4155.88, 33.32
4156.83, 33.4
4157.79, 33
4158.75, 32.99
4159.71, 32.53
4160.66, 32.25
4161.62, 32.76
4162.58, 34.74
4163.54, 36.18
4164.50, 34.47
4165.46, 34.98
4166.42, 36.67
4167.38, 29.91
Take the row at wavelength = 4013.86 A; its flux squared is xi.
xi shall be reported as 1144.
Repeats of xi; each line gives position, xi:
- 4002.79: 994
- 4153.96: 883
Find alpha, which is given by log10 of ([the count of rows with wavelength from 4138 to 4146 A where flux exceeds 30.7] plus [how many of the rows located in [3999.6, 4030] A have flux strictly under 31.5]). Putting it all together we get 1.3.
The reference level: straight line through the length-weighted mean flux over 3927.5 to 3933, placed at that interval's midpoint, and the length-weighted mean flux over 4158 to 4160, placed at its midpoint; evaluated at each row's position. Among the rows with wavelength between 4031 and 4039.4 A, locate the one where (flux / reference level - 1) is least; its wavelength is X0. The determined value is 4033.32 A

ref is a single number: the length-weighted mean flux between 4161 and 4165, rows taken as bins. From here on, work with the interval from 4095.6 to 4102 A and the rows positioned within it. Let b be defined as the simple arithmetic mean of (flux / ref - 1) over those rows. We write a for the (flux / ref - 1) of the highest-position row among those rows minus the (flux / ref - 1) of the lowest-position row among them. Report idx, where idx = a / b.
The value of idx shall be 1.7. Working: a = -0.31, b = -0.179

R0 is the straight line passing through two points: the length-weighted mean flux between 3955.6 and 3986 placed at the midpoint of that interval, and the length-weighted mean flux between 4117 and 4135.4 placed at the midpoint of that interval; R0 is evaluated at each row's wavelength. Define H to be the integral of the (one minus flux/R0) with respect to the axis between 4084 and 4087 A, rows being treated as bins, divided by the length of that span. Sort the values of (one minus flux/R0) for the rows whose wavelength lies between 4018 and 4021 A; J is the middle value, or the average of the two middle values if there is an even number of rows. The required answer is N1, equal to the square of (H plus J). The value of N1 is 0.3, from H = -0.11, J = -0.39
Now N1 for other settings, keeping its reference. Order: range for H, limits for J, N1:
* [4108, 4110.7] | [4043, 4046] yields 0.0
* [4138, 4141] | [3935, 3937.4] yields 0.3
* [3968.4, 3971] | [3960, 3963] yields 0.4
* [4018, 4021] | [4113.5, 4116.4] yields 0.2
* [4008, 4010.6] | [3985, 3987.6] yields 0.5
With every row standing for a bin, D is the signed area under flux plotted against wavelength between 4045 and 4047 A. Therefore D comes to 49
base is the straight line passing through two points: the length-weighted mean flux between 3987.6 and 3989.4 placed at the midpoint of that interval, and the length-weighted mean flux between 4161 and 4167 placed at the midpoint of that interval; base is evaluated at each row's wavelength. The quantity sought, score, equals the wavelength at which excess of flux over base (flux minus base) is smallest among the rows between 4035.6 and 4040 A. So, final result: 4039.83 A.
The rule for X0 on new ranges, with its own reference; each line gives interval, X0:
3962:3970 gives 3967.92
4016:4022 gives 4017.56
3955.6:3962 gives 3961.53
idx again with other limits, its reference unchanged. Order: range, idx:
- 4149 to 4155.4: 1.0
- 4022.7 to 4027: -0.5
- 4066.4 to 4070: -1.5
